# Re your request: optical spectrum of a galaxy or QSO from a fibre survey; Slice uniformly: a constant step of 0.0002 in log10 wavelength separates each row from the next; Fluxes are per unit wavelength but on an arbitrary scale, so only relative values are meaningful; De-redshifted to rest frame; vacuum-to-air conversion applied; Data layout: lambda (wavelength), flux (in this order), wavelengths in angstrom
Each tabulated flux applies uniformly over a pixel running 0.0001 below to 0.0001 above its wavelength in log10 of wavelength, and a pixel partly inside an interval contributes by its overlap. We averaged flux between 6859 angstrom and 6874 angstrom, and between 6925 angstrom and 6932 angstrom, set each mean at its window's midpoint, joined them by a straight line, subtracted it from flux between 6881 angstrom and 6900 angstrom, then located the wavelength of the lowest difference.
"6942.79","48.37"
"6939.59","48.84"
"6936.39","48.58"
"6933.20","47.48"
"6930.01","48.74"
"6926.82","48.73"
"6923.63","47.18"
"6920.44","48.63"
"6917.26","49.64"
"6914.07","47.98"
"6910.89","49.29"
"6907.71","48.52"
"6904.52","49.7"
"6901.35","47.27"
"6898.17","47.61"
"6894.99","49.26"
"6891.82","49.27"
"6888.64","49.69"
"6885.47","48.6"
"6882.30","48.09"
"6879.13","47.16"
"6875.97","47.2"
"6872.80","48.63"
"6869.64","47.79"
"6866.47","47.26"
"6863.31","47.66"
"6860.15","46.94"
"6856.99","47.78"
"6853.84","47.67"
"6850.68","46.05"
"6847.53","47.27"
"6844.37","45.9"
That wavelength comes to 6898.17 angstrom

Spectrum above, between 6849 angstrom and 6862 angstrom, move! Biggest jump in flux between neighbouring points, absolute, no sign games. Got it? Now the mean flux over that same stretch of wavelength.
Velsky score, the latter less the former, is 45.5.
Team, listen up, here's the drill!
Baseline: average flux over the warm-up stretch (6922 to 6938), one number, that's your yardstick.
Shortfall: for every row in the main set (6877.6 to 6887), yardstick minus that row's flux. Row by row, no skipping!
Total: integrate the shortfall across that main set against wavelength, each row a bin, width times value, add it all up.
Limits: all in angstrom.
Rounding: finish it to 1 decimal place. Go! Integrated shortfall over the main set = 1.8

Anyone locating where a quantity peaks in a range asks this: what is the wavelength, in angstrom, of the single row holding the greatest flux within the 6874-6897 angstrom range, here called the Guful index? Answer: 6888.64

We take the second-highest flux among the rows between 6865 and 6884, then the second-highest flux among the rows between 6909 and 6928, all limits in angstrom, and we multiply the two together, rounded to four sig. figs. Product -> 2370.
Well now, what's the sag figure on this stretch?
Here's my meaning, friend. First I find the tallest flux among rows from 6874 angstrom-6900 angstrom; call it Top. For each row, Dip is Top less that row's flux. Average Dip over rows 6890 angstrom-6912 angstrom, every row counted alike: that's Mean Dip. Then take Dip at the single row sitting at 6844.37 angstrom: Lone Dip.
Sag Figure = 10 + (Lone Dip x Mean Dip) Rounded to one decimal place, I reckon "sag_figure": 13.7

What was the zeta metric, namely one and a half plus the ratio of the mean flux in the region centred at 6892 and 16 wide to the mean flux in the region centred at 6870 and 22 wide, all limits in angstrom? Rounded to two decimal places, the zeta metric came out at 2.53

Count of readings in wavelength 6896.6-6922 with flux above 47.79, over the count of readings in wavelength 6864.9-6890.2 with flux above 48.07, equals 1.50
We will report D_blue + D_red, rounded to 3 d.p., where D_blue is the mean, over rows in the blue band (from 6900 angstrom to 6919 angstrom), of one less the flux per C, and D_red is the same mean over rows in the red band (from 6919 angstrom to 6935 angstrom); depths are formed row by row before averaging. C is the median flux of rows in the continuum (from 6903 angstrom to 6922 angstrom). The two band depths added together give 0.021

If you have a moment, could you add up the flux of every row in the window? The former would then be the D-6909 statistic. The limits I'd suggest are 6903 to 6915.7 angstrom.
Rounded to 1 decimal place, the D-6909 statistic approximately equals 195.5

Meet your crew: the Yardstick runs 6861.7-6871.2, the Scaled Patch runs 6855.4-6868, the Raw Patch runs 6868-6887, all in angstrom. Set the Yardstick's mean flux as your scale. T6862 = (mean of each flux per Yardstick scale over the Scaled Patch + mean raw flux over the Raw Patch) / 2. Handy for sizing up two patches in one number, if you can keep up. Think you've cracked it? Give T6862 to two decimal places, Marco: 24.45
